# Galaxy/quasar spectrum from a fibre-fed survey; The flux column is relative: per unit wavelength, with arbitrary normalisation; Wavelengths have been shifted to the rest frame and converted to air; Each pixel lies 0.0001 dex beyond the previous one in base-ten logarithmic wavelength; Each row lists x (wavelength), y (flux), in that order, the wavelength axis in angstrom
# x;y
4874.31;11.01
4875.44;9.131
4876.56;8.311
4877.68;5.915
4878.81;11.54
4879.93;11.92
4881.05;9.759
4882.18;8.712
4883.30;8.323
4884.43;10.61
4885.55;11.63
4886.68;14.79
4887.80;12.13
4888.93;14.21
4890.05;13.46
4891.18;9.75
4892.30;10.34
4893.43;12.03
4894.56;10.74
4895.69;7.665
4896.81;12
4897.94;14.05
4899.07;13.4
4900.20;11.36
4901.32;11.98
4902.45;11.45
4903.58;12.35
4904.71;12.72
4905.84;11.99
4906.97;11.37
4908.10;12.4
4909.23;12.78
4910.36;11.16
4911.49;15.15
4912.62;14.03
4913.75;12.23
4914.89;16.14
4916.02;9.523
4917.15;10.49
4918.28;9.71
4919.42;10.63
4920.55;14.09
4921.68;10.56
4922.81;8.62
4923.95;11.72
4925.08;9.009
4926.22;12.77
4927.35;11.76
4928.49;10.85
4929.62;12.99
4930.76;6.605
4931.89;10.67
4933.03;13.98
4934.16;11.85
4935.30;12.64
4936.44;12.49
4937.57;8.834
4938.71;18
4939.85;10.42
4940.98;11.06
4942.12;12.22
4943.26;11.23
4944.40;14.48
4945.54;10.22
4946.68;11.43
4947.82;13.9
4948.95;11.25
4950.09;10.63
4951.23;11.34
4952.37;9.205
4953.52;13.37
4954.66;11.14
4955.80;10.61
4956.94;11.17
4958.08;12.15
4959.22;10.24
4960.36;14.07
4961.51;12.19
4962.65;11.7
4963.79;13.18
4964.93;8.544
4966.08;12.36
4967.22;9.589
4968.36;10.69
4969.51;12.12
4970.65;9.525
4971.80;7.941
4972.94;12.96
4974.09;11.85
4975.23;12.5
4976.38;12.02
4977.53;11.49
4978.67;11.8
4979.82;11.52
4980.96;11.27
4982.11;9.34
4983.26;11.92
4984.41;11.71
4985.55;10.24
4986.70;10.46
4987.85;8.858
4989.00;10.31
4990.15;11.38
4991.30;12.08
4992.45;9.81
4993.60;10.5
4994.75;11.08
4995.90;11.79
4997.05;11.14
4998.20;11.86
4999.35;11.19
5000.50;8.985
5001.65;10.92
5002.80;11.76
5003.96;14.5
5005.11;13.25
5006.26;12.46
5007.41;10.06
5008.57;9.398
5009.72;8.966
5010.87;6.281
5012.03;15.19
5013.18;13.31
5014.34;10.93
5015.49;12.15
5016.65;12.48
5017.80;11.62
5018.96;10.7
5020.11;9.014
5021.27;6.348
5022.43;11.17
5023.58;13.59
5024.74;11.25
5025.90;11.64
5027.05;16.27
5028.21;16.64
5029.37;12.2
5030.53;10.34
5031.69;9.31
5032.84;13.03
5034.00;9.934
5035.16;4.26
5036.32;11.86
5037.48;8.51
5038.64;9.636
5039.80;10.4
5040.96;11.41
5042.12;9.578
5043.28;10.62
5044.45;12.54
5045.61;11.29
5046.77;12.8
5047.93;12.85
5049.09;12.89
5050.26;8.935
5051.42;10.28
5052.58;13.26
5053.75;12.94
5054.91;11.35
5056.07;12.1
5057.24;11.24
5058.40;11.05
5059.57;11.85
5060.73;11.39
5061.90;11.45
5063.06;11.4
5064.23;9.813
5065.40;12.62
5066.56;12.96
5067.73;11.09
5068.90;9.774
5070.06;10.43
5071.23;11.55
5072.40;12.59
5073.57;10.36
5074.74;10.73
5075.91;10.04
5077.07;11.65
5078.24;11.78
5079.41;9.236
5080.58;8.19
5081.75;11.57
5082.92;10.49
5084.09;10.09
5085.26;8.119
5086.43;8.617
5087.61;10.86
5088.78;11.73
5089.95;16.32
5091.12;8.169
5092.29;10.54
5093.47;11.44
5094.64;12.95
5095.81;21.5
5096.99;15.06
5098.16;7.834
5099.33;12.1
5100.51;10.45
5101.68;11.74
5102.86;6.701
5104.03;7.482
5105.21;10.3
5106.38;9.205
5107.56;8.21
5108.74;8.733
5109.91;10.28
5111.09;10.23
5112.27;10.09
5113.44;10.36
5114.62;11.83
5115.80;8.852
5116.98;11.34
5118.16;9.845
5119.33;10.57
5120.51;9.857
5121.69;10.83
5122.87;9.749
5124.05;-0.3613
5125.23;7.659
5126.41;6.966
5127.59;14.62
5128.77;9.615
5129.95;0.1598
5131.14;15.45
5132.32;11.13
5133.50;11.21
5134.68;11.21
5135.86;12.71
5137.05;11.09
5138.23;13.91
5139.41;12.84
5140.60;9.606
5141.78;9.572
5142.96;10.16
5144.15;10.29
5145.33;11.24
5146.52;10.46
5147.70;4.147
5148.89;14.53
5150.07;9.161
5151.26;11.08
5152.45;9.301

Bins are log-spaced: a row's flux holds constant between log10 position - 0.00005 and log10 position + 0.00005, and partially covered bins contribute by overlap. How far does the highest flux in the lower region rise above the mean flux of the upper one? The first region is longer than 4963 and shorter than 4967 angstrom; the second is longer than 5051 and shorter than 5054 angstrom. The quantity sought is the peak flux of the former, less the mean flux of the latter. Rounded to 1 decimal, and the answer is 1.0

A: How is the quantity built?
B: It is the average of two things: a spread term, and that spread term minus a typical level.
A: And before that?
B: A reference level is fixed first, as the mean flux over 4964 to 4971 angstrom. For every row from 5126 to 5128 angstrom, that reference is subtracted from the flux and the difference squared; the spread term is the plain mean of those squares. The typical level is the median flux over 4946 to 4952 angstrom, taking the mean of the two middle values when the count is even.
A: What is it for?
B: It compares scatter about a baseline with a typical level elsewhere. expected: 9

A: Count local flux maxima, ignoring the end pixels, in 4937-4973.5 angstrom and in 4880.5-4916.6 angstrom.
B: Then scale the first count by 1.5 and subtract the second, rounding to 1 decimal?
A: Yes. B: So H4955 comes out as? 7.5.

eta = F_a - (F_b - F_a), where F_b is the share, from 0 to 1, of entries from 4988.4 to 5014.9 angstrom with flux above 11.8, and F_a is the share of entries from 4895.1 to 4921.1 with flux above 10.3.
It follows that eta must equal 1.43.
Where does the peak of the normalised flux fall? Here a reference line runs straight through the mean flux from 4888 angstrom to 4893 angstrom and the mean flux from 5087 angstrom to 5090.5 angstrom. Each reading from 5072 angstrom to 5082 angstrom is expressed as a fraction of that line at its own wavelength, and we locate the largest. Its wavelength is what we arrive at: 5072.40 angstrom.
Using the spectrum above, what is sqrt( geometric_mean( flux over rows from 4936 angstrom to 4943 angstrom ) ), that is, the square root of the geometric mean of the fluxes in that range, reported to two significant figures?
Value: 3.4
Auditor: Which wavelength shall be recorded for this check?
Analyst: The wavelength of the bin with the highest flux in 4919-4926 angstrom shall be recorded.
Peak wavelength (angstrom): 4920.55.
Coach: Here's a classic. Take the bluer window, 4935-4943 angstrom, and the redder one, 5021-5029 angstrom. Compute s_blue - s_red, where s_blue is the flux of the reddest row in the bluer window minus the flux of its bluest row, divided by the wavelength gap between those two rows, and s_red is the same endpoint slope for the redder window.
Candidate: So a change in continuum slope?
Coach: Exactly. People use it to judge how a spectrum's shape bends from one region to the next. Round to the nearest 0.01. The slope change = -1.54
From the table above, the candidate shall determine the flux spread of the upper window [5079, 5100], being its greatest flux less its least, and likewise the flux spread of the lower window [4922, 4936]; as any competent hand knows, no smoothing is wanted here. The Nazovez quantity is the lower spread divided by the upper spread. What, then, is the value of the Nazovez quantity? 0.54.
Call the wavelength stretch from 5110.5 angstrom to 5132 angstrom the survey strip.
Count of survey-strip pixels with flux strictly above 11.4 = 3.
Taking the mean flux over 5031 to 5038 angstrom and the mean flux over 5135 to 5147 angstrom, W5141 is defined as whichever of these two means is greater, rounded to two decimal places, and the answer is 11.19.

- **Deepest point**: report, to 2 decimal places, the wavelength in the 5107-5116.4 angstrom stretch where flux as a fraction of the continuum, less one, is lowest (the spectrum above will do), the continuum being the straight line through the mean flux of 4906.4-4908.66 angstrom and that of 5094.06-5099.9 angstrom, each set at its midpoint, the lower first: 5107.56 angstrom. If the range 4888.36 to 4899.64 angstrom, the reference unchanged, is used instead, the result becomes 4895.69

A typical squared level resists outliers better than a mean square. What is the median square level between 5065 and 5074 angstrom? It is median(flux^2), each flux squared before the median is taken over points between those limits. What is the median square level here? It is 128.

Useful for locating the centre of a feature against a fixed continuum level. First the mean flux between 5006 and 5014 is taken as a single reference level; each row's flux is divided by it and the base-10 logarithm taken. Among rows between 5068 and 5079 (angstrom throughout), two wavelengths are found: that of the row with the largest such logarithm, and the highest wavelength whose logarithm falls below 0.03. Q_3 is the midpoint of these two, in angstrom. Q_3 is 5074.2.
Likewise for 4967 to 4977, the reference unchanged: 4972.4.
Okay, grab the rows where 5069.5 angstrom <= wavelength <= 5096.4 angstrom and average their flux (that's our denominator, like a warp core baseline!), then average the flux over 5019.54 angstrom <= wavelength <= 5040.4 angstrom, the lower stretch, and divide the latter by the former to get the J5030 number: 0.96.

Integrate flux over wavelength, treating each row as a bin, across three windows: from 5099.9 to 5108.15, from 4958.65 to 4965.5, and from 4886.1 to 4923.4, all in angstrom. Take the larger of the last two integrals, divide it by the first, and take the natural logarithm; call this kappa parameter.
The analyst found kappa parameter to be 1.8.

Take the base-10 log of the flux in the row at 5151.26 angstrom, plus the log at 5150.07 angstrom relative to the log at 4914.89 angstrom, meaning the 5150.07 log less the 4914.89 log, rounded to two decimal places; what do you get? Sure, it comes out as 0.80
